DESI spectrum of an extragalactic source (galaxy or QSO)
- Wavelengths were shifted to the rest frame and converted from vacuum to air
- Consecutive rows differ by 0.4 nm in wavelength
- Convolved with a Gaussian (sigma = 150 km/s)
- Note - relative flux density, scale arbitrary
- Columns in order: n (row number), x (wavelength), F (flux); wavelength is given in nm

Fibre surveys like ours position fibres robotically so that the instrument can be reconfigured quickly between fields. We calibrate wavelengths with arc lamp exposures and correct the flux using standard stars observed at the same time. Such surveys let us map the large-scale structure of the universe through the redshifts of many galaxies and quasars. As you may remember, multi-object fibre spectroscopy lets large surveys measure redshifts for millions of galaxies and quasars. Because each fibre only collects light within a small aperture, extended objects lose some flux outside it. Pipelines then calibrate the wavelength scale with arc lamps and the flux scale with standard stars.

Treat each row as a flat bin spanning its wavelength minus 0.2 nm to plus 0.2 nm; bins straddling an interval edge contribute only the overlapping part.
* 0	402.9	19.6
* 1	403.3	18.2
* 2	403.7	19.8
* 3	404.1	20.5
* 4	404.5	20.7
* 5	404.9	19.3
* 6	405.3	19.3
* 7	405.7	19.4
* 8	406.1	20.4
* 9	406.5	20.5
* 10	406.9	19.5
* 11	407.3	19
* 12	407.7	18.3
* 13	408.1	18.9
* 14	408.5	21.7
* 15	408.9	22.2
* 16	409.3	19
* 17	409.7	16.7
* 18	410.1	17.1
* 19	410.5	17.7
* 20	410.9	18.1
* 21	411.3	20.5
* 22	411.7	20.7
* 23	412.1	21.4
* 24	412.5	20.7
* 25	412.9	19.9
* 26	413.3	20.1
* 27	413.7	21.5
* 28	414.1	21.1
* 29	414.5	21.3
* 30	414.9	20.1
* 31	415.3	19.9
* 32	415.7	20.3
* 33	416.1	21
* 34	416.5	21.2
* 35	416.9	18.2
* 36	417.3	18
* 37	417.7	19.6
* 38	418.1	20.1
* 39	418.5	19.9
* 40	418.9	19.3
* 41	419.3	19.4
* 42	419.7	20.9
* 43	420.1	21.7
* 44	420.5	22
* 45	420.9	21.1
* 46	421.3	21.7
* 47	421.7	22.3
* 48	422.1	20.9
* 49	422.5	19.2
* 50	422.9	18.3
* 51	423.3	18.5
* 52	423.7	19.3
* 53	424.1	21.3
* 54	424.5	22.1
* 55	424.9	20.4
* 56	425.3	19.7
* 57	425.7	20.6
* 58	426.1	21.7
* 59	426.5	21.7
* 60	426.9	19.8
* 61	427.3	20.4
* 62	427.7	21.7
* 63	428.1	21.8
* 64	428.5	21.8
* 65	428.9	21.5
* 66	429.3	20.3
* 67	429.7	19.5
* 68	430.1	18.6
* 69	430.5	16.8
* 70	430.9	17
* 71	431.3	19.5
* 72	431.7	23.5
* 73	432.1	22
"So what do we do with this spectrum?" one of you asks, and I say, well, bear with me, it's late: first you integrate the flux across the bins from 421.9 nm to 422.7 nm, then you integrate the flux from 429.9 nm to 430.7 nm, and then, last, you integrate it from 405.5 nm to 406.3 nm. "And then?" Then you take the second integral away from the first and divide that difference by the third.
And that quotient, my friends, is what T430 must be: 0.12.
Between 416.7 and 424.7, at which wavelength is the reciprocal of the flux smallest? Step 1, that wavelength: 421.7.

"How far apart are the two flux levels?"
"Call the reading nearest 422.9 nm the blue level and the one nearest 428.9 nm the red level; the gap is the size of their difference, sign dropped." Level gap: 3.2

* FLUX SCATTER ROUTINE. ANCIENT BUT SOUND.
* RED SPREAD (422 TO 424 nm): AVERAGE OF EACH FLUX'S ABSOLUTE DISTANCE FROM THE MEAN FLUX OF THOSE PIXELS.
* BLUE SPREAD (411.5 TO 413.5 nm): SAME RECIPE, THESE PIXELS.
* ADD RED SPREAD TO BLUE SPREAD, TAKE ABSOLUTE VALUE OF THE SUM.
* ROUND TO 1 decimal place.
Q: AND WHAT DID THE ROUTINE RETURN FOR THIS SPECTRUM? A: 1.1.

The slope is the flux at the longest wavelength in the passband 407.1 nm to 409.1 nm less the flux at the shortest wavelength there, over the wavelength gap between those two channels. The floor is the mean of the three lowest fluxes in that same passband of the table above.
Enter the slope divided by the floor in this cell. 0.11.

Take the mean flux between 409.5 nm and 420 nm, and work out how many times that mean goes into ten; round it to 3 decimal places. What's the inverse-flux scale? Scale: 0.505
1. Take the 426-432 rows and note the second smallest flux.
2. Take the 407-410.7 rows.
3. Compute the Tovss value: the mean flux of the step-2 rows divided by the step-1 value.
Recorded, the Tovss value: 1.12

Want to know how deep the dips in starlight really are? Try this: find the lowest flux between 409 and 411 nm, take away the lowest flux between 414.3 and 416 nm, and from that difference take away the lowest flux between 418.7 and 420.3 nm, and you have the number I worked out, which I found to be -22.5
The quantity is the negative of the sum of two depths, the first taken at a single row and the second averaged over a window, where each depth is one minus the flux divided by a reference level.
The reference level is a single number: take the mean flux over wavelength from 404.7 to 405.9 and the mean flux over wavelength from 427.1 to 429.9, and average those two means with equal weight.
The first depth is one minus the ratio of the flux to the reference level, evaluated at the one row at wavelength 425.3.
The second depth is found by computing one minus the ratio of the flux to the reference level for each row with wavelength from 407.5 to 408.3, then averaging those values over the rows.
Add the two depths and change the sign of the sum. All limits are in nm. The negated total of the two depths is -0.101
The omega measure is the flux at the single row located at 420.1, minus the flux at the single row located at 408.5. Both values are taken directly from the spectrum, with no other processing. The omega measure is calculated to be 0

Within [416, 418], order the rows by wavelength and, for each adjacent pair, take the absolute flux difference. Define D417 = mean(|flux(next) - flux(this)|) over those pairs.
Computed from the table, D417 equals 1.25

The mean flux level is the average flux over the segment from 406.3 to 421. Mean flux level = 20.0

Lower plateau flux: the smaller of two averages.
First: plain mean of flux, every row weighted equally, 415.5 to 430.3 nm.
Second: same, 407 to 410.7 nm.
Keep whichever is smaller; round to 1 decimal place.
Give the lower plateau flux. 19.0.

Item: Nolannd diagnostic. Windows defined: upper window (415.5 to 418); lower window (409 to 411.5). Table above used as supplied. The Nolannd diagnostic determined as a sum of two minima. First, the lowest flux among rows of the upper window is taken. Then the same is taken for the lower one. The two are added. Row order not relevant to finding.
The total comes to 34.7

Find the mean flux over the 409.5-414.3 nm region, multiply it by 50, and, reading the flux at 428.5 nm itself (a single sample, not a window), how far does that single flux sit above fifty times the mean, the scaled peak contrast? -959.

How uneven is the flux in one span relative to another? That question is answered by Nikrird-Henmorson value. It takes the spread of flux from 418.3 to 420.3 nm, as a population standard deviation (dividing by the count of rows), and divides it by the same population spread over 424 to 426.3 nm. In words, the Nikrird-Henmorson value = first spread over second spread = 1.1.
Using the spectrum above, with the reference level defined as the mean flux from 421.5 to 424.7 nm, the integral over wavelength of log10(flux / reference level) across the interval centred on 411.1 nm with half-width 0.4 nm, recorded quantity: -0.02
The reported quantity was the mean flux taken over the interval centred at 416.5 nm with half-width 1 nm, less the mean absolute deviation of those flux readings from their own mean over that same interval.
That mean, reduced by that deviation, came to 18.4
